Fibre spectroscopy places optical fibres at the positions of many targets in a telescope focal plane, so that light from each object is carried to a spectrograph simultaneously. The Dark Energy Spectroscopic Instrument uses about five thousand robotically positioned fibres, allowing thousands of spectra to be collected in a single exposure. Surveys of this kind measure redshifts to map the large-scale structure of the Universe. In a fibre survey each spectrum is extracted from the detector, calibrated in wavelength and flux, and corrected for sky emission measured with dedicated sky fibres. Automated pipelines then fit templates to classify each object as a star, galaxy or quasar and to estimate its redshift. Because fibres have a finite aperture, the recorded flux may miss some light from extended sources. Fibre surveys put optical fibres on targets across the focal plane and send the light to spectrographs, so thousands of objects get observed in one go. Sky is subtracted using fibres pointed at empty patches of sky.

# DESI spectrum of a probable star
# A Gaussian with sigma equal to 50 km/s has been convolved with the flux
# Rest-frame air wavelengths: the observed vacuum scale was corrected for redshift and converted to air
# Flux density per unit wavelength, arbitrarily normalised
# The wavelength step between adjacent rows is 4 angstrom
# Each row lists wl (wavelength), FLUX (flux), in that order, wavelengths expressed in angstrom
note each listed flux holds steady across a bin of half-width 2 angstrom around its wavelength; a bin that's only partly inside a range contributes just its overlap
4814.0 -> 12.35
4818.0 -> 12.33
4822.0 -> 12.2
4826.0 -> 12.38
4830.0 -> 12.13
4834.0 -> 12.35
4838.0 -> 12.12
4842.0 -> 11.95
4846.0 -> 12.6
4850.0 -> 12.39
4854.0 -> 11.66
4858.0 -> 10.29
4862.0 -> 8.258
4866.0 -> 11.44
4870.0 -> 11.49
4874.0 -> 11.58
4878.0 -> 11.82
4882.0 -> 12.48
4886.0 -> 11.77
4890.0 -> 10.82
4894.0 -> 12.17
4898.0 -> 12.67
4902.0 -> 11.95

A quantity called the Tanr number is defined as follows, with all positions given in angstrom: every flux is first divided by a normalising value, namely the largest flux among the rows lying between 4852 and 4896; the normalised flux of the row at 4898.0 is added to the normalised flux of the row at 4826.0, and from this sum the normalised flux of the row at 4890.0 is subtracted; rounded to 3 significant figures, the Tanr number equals 1.14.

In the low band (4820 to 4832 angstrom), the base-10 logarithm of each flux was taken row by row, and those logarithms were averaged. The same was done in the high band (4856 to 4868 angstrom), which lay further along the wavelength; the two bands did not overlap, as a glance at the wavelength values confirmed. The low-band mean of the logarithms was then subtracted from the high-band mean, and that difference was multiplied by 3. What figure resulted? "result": -0.28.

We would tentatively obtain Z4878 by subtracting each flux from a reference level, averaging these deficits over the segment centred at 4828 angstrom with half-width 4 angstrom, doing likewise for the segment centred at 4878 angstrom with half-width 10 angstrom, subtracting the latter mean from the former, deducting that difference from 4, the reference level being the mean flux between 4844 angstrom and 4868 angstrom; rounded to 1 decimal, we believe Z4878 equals 4.4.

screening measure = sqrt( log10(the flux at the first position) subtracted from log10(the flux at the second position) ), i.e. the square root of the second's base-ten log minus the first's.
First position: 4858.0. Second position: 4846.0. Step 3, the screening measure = 0.30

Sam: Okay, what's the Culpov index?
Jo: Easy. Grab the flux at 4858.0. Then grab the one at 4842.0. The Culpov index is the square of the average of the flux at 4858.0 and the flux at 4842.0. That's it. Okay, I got 124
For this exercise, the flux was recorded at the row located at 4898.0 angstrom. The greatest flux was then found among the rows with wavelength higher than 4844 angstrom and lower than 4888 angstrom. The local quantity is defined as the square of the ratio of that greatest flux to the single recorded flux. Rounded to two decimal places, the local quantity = 0.99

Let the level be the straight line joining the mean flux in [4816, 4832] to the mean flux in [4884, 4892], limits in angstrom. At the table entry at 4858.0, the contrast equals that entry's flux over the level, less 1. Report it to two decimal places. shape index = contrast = -0.12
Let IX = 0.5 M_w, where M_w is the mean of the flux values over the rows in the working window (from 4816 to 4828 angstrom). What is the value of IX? 6.2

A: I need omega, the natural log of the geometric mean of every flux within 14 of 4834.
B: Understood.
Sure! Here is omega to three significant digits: 2.51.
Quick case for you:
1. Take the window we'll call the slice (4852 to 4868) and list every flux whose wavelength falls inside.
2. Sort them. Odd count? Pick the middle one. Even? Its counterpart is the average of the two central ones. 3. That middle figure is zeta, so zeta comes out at 10.9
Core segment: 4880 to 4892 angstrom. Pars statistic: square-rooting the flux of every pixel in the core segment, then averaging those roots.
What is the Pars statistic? 3.42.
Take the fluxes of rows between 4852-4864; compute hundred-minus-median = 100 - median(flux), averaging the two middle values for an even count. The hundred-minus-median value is 89.7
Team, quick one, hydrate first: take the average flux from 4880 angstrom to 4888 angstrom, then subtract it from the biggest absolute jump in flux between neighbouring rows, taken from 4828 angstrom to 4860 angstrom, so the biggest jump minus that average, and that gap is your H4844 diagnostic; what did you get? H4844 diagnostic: -10.8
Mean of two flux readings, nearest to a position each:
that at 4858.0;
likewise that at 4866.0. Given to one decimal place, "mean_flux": 10.9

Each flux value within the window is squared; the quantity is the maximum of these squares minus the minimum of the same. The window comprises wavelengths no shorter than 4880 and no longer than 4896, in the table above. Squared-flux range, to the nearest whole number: 39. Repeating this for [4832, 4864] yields 91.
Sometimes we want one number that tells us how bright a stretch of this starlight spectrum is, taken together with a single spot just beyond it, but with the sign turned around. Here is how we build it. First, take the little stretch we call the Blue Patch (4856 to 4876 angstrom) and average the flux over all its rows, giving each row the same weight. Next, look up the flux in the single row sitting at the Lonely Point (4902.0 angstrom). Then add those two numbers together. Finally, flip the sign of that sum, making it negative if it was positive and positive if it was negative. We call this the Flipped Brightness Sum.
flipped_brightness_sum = -22.6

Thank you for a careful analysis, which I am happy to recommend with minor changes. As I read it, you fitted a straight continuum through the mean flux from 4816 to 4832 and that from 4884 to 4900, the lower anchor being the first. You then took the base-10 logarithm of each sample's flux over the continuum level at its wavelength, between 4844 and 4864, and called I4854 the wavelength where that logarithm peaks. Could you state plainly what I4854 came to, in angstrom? 4846.0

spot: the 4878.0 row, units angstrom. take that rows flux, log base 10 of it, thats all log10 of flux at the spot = 1.07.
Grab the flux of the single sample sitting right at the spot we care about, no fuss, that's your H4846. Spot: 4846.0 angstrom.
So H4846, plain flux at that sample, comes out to 12.6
